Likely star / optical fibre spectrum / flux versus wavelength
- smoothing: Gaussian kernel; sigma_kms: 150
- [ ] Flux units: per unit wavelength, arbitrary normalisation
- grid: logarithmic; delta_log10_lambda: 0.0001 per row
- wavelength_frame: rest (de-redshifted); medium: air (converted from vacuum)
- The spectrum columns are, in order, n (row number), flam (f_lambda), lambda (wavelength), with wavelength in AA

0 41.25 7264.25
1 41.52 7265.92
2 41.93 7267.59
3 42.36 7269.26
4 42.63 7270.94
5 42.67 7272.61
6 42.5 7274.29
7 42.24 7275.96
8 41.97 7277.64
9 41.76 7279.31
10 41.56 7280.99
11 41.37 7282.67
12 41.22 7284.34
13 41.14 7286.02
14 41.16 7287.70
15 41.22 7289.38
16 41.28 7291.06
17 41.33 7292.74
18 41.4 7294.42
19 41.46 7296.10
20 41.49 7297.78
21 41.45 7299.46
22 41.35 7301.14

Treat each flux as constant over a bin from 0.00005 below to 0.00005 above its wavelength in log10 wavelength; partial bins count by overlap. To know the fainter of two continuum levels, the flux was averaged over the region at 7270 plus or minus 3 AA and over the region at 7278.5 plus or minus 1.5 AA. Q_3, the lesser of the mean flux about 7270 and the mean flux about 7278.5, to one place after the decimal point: 41.9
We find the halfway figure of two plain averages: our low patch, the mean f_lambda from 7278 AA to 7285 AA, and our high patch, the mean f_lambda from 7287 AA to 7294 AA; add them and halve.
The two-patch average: 41.4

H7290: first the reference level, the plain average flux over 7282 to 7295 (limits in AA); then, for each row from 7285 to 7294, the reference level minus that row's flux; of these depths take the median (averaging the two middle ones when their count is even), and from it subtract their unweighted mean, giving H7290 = 0.01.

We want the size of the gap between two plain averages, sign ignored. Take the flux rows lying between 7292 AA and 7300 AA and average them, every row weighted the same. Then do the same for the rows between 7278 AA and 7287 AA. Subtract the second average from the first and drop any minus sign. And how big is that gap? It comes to 0.02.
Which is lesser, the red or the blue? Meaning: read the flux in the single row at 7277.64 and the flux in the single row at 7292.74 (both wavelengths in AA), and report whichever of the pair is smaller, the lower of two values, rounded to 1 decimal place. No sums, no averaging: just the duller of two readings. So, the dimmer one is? 41.3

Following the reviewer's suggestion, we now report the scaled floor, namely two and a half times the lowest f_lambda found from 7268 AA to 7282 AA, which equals 104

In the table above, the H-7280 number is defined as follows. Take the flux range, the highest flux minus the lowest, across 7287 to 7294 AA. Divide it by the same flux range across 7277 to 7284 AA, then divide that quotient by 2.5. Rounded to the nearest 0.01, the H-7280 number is 0.11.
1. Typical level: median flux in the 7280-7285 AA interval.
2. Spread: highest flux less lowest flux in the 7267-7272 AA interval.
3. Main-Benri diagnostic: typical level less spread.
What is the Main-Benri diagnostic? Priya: 40.67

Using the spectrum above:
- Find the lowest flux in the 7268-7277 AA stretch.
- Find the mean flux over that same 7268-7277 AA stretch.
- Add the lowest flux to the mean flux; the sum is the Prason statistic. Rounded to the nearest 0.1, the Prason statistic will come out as 84.7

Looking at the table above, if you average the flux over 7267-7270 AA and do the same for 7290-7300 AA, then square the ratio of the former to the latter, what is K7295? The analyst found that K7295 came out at 1.04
